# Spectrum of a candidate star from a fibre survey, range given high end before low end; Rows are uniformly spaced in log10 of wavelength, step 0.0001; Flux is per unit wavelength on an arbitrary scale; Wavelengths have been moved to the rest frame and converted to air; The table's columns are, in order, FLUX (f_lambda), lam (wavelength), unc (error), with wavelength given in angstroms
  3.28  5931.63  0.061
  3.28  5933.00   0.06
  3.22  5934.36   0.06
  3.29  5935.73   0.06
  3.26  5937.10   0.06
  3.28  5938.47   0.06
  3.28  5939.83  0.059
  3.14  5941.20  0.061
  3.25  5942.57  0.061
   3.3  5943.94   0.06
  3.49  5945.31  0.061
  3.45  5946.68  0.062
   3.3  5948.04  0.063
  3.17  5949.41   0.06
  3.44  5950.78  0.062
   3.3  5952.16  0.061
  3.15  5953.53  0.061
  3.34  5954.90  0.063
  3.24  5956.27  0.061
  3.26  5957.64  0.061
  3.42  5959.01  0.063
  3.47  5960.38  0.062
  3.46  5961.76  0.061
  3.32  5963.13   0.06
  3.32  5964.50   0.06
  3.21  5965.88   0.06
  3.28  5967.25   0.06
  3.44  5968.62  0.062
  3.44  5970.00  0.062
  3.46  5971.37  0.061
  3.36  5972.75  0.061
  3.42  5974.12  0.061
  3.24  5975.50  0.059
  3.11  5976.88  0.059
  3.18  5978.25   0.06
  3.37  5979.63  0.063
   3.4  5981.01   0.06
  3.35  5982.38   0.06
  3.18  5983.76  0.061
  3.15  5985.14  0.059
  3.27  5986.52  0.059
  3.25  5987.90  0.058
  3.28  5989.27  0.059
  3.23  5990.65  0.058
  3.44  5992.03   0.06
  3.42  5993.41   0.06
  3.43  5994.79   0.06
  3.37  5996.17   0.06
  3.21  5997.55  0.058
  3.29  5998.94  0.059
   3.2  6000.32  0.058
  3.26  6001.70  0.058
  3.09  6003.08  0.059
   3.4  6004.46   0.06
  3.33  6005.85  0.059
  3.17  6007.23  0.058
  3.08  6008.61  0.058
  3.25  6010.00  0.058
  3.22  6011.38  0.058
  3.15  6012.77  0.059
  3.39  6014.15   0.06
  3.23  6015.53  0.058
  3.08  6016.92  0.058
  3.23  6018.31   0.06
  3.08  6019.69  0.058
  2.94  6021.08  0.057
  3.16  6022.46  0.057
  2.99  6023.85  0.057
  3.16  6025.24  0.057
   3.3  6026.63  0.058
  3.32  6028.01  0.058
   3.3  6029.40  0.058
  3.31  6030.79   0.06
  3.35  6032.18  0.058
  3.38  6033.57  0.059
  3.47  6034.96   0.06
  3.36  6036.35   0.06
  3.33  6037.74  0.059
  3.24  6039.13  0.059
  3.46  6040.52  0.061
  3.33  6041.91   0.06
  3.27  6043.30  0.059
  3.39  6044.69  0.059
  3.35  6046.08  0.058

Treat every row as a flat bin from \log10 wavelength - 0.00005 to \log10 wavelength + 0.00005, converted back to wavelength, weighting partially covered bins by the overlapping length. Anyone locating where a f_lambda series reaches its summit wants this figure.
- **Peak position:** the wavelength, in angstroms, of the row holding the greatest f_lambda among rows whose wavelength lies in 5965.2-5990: 5971.37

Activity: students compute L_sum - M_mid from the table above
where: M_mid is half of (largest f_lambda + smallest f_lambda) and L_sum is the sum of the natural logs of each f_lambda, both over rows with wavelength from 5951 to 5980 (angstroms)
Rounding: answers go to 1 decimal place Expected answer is 21.9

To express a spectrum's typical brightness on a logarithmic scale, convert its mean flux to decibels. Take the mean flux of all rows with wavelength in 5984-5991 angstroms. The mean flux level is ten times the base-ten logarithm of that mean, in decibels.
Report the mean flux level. 5.10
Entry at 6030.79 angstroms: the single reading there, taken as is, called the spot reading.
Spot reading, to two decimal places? 3.31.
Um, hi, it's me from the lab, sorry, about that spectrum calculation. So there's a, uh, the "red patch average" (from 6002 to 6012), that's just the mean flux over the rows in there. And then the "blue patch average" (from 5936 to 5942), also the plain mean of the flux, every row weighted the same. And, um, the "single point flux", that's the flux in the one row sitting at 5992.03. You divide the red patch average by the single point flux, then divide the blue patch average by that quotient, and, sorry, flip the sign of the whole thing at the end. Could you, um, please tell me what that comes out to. -3.46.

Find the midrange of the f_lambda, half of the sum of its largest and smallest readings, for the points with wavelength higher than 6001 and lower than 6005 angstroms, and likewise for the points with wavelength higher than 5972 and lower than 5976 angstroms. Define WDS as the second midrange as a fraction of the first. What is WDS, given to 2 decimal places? 1.03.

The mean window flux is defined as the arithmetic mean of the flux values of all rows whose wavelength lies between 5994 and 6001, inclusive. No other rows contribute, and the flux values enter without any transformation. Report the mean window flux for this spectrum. 3.30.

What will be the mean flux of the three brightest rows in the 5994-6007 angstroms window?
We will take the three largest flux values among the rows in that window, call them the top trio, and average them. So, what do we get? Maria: 3.40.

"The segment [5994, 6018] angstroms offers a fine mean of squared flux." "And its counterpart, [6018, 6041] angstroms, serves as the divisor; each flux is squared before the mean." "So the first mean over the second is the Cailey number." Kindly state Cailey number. 0.99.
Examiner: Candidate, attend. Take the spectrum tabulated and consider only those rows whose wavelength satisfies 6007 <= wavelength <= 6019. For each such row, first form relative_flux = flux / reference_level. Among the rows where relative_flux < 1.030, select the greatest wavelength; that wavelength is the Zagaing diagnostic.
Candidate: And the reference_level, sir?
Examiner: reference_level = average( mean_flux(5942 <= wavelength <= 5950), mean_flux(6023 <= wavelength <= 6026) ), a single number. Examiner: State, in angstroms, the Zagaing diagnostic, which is 6018.31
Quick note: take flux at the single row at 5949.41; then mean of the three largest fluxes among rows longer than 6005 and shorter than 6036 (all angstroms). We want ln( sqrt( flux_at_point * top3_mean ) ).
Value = 1.19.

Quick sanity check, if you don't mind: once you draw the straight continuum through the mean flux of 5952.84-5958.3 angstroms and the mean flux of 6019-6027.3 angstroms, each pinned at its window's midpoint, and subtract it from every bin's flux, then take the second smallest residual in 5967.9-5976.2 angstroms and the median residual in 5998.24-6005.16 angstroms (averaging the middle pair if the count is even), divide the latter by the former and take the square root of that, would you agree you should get 0.86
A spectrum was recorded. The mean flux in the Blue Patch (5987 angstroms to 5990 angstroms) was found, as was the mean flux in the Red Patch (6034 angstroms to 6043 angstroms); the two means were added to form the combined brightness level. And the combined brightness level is 6.63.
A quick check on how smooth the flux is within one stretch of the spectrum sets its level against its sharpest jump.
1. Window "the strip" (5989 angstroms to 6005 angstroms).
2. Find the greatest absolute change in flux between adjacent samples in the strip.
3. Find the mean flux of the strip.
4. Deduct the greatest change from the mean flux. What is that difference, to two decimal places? 2.99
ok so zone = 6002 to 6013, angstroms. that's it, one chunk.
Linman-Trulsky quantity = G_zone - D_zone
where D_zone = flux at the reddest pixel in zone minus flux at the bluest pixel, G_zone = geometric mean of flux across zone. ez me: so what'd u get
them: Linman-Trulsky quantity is 3.15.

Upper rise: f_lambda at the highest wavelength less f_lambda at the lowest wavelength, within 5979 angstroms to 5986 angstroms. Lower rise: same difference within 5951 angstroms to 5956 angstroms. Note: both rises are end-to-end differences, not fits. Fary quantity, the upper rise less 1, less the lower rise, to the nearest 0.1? -1.3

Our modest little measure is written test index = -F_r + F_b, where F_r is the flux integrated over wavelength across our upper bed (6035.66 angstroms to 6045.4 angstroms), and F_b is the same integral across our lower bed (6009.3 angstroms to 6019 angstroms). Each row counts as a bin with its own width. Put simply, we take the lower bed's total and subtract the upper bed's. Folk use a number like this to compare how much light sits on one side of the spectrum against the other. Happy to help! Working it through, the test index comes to -1.3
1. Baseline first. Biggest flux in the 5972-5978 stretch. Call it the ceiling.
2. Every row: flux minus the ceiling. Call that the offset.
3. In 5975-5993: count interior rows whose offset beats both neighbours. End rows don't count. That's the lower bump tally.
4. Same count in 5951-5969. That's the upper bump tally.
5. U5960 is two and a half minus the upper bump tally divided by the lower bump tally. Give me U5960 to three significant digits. 1.83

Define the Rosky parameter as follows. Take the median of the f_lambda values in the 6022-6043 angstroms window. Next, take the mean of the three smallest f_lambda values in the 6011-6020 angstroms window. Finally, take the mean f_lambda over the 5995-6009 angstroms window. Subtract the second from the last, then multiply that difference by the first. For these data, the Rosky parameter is 0.5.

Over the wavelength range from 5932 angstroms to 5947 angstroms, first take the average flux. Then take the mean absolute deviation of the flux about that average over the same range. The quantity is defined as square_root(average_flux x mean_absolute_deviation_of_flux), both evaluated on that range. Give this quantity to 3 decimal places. 0.462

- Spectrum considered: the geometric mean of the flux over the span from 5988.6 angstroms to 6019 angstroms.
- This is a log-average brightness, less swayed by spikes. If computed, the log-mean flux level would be 3.26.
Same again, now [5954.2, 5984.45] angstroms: 3.33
